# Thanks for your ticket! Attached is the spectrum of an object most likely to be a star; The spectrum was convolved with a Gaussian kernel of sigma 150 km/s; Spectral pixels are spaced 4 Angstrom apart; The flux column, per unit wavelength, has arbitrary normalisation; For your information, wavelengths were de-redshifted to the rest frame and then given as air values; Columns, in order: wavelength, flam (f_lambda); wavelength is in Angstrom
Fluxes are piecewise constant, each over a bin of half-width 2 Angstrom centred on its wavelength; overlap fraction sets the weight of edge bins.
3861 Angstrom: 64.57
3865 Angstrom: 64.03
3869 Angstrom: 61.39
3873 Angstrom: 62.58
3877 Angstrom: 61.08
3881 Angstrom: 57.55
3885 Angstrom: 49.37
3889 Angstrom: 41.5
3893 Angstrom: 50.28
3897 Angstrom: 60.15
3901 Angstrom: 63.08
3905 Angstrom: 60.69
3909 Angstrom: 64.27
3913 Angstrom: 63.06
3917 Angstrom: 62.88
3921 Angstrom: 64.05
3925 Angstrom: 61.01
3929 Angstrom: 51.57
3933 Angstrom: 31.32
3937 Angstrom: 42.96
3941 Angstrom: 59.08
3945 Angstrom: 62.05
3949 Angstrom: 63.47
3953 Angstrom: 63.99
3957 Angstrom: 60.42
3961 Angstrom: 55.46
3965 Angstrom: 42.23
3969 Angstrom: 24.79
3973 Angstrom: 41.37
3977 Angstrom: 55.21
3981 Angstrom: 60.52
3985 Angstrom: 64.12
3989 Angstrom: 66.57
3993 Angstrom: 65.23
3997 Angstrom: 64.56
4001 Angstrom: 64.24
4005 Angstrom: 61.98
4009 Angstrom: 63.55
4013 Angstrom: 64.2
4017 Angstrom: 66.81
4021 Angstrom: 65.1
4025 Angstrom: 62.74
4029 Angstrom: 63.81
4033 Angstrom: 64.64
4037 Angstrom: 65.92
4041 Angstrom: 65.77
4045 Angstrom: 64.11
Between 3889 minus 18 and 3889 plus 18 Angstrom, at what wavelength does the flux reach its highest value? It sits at 3901 Angstrom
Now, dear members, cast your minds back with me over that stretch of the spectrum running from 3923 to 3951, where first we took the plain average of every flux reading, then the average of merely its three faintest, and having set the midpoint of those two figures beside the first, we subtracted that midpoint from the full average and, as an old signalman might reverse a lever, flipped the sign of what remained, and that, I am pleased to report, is -6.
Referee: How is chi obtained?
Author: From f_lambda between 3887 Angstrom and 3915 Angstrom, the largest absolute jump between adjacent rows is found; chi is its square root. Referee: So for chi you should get 3.1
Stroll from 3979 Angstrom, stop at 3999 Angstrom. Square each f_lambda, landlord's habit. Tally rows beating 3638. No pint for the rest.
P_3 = 5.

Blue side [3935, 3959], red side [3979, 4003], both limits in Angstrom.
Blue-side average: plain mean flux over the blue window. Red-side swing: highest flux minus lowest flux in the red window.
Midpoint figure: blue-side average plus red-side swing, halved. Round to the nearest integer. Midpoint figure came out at 32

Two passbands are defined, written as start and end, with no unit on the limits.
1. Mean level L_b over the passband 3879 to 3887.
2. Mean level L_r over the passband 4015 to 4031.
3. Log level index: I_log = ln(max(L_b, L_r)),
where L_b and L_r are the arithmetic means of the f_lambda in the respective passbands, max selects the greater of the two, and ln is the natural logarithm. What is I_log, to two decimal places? 4.17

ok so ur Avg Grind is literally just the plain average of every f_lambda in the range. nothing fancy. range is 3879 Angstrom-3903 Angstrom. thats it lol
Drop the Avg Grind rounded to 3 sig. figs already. 53.7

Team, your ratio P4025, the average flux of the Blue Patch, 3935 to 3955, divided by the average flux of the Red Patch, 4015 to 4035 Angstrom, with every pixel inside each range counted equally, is 0.90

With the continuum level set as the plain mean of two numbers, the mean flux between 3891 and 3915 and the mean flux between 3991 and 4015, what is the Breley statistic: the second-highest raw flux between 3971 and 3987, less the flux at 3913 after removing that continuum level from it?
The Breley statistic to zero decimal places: 60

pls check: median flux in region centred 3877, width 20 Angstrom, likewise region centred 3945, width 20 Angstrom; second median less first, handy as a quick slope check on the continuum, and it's 1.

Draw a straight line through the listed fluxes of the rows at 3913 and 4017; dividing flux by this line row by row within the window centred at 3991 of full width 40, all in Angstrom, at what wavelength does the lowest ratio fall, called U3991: 3973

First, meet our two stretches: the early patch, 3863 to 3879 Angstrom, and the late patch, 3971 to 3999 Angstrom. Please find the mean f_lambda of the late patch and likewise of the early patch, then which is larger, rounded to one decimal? 62.3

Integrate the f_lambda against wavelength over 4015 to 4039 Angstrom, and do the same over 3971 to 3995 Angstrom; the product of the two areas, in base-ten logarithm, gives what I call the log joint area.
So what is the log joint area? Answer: 6.34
